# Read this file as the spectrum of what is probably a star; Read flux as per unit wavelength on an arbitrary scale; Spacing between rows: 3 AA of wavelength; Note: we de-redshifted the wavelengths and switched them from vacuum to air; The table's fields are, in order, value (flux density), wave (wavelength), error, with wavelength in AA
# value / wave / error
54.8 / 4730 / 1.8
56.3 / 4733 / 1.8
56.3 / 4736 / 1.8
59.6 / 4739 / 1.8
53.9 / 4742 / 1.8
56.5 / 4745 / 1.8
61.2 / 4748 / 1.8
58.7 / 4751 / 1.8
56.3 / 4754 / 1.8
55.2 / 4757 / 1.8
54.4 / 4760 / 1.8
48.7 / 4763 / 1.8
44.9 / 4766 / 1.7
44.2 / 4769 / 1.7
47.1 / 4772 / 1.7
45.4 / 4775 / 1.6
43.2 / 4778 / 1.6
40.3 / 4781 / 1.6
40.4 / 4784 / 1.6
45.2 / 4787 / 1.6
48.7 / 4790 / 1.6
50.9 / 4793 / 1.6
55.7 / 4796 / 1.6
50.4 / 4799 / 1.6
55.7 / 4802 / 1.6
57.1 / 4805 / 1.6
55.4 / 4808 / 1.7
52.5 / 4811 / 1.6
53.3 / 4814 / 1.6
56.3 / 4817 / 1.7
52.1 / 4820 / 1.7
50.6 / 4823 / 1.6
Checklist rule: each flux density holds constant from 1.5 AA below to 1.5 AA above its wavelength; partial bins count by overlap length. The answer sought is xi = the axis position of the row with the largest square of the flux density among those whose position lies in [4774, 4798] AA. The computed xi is 4796 AA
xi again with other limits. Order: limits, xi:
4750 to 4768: 4751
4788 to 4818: 4805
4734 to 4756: 4748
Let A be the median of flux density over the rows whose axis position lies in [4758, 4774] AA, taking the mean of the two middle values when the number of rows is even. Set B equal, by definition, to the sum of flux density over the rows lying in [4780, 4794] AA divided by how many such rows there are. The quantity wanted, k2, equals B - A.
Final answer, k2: -2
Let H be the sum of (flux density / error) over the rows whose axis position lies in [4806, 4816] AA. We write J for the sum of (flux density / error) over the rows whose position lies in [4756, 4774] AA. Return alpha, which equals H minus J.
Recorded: -69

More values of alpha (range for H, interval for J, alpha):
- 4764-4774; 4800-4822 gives -153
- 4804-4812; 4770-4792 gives -91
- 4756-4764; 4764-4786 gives -98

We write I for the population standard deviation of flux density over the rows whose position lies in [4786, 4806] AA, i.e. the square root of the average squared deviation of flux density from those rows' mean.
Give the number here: 4.0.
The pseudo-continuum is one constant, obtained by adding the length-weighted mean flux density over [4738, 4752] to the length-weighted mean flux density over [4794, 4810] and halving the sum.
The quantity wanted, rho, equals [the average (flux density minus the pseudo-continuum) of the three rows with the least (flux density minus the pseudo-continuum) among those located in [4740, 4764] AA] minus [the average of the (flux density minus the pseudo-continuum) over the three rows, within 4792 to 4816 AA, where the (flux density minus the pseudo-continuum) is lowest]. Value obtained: 1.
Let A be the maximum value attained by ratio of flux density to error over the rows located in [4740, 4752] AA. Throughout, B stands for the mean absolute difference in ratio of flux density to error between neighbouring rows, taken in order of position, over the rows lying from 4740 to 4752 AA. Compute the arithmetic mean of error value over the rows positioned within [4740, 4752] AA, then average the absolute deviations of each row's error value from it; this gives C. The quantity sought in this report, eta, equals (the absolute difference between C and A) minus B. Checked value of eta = 32.2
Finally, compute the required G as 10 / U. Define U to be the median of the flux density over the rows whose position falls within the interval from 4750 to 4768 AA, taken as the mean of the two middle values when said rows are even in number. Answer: 0.182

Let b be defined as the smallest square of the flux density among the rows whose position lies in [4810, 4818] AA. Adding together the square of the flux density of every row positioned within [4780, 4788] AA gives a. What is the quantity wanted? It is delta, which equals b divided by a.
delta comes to 0.52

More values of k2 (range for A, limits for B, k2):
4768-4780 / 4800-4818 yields 10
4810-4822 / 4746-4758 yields 5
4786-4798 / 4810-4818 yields 4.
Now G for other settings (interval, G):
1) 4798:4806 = 0.180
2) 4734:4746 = 0.177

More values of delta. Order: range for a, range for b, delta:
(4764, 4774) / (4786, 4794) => 0.33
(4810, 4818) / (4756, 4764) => 0.27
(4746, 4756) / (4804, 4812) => 0.27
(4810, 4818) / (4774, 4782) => 0.19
